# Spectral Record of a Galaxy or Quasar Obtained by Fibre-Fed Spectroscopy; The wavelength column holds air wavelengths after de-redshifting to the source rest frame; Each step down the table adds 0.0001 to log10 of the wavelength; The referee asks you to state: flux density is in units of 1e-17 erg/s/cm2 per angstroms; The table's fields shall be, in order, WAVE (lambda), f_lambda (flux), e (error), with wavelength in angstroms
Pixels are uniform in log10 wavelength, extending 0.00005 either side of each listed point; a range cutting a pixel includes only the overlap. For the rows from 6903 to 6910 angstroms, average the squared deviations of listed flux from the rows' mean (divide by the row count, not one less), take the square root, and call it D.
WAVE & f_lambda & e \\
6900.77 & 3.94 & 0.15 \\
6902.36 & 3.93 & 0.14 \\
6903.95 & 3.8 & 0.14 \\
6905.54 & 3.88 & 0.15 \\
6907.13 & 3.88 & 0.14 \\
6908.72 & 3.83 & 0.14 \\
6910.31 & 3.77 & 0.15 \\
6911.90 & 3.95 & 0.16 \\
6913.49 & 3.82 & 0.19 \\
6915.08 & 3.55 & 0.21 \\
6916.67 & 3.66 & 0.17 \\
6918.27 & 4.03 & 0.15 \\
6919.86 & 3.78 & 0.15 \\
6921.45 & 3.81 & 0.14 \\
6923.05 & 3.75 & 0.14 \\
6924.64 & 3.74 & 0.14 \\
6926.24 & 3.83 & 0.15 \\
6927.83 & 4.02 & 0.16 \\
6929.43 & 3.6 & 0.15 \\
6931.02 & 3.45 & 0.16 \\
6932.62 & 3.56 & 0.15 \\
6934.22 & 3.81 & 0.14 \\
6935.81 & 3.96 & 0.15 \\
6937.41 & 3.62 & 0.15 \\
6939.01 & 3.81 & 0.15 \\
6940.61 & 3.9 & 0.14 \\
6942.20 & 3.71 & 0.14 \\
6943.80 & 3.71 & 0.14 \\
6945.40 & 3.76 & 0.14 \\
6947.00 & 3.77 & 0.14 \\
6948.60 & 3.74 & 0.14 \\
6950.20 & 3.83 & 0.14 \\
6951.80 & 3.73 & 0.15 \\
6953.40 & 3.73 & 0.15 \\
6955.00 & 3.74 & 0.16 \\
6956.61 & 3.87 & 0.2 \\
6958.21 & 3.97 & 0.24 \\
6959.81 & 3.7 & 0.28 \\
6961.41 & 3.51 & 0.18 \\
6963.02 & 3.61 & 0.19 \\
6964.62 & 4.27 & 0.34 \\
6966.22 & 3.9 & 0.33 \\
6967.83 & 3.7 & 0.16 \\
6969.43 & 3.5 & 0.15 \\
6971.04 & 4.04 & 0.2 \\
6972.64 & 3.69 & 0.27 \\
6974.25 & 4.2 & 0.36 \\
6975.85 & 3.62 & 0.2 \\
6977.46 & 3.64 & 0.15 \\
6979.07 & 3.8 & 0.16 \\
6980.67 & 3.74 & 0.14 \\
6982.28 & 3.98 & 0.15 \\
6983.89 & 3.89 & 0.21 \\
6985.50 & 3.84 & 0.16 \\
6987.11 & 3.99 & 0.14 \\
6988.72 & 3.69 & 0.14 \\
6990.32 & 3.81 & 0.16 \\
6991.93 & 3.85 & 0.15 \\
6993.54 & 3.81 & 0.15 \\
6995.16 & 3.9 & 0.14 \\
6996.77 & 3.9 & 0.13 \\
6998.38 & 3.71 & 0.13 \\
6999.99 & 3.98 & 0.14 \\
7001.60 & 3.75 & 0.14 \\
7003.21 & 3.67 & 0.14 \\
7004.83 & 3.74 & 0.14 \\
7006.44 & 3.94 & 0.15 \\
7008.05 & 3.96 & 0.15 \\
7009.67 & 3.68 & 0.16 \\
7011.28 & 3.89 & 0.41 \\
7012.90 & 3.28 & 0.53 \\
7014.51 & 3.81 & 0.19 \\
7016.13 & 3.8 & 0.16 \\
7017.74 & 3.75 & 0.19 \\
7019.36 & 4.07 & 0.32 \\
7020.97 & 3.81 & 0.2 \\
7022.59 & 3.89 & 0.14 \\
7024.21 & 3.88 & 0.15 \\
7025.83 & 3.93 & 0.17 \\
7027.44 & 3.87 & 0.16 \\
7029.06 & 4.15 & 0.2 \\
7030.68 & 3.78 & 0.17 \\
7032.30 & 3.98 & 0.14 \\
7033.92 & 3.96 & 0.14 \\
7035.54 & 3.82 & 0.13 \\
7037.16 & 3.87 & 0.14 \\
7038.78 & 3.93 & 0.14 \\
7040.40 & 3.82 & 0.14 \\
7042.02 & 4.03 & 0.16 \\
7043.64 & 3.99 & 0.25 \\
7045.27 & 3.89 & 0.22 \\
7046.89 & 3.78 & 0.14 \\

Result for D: 0.034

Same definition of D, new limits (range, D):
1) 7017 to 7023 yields 0.120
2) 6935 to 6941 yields 0.129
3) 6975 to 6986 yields 0.121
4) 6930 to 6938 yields 0.182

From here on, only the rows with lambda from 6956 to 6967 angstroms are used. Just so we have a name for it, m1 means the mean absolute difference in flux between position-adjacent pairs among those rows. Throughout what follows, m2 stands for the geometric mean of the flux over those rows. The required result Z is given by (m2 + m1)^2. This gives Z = 16.9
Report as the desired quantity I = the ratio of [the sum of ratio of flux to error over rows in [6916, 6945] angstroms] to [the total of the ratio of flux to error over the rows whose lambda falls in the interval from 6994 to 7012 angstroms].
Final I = 1.6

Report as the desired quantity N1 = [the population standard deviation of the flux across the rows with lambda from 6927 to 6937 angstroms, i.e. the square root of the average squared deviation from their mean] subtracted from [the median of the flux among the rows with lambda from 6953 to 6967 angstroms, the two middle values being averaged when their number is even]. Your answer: 3.53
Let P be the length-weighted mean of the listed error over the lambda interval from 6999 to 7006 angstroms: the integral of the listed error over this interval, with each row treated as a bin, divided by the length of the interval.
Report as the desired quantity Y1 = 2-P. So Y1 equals 1.86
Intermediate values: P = 0.140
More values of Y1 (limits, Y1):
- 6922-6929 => 1.85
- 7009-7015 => 1.67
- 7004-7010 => 1.85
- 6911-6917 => 1.82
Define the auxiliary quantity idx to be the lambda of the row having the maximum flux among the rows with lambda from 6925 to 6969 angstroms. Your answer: 6964.62 angstroms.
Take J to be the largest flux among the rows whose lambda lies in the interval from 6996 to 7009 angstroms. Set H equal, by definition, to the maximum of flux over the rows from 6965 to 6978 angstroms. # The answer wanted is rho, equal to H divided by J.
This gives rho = 1.06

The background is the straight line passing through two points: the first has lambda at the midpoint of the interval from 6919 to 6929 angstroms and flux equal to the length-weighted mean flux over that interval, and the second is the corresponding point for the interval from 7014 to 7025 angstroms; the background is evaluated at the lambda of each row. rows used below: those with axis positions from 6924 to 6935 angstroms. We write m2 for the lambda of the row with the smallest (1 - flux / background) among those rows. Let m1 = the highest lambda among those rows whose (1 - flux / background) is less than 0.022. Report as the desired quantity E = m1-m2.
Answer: 6.4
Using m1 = 6934.22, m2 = 6927.83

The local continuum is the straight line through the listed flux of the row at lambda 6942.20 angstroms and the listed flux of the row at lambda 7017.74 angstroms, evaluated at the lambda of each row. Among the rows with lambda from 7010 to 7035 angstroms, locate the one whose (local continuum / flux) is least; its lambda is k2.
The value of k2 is 7029.06 angstroms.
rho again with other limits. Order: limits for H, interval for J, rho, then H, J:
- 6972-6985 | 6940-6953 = 1.08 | 4.2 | 3.9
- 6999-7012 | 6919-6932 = 0.99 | 3.98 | 4.02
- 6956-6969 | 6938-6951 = 1.09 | 4.27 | 3.9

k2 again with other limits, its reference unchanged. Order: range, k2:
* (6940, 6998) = 6964.62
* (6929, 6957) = 6935.81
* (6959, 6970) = 6964.62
